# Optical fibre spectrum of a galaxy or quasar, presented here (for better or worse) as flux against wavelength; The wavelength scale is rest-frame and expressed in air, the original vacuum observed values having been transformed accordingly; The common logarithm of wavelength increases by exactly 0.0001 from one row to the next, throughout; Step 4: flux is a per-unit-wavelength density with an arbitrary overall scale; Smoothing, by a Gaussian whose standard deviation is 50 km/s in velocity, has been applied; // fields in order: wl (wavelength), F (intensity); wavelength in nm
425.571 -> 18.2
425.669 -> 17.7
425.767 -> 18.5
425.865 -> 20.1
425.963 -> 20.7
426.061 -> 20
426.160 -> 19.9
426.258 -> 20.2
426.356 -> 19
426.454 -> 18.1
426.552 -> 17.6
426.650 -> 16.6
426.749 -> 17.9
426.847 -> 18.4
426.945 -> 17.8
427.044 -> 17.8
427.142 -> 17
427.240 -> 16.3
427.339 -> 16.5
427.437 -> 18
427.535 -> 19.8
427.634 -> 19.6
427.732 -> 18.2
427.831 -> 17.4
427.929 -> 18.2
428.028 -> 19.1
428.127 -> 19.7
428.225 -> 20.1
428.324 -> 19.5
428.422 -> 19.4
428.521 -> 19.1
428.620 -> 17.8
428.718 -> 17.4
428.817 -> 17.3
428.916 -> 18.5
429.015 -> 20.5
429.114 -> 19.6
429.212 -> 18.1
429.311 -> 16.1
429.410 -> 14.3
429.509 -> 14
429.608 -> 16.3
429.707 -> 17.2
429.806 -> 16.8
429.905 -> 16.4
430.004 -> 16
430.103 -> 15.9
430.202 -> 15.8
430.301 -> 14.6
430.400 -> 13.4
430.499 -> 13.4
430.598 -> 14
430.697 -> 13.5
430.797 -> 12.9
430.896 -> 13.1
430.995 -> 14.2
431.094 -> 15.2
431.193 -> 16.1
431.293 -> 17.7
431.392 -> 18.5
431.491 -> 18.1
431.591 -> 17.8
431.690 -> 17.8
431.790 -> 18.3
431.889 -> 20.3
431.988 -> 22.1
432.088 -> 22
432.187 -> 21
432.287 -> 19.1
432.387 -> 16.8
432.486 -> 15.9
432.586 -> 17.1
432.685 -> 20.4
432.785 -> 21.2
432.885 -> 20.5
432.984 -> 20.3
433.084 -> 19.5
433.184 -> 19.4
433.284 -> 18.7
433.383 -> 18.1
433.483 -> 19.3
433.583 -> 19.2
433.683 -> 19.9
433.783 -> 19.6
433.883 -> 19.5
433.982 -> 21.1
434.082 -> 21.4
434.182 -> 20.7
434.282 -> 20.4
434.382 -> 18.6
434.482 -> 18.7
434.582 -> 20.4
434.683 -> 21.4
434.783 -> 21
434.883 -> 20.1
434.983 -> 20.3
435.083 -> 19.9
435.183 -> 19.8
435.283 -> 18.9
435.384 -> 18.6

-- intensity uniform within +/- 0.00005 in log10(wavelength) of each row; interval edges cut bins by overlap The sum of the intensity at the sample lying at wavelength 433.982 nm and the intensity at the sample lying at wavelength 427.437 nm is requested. 39.1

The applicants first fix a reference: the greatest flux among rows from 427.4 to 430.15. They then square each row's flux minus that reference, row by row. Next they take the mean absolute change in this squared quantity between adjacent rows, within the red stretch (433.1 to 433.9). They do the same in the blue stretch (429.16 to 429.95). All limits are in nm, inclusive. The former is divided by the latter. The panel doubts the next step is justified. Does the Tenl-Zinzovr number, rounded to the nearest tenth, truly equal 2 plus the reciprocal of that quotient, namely 8.7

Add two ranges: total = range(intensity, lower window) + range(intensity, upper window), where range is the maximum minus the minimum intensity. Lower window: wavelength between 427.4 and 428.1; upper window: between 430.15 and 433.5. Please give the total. 11.6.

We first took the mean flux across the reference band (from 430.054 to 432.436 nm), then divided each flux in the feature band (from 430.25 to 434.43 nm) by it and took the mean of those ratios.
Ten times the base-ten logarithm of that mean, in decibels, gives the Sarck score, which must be 0.3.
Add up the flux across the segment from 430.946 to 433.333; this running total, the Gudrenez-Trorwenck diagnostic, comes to 448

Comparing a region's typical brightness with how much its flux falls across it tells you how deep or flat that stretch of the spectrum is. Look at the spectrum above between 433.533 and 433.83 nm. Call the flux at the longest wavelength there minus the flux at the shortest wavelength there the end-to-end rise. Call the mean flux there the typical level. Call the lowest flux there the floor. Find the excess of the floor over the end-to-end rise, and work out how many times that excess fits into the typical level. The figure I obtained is 1.04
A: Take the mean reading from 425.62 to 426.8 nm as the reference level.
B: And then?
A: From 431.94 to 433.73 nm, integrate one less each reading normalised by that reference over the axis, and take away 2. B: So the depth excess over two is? -2.06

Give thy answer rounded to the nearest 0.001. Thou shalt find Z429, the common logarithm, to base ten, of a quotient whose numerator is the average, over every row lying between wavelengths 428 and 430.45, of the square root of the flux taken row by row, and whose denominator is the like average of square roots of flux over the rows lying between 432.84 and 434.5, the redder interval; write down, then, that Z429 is -0.029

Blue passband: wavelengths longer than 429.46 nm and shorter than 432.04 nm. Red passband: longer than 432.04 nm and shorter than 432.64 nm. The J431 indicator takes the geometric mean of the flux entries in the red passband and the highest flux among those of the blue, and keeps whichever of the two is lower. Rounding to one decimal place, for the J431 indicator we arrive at 18.5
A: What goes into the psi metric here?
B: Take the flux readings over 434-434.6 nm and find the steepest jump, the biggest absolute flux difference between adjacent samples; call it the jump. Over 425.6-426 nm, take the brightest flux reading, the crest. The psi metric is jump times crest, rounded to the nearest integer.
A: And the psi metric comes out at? 37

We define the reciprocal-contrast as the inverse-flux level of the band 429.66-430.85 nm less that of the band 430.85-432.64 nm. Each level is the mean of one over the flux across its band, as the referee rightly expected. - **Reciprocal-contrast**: 0.010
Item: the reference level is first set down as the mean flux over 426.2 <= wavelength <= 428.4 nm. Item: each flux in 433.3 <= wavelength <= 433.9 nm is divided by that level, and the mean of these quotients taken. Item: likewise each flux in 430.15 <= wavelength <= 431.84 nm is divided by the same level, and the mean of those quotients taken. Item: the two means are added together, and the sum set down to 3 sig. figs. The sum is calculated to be 1.90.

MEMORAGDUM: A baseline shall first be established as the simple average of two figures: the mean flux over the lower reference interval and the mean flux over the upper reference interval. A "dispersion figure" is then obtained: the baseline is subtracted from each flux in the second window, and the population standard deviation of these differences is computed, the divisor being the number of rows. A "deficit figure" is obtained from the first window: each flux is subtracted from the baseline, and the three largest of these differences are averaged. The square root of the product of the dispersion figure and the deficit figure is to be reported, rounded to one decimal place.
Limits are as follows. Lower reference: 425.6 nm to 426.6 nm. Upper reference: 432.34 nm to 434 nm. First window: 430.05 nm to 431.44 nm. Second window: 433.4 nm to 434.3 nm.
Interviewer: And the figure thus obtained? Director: 2.1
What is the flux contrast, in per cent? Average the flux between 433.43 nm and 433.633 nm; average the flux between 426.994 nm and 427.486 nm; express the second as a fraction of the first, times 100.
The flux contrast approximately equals 89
